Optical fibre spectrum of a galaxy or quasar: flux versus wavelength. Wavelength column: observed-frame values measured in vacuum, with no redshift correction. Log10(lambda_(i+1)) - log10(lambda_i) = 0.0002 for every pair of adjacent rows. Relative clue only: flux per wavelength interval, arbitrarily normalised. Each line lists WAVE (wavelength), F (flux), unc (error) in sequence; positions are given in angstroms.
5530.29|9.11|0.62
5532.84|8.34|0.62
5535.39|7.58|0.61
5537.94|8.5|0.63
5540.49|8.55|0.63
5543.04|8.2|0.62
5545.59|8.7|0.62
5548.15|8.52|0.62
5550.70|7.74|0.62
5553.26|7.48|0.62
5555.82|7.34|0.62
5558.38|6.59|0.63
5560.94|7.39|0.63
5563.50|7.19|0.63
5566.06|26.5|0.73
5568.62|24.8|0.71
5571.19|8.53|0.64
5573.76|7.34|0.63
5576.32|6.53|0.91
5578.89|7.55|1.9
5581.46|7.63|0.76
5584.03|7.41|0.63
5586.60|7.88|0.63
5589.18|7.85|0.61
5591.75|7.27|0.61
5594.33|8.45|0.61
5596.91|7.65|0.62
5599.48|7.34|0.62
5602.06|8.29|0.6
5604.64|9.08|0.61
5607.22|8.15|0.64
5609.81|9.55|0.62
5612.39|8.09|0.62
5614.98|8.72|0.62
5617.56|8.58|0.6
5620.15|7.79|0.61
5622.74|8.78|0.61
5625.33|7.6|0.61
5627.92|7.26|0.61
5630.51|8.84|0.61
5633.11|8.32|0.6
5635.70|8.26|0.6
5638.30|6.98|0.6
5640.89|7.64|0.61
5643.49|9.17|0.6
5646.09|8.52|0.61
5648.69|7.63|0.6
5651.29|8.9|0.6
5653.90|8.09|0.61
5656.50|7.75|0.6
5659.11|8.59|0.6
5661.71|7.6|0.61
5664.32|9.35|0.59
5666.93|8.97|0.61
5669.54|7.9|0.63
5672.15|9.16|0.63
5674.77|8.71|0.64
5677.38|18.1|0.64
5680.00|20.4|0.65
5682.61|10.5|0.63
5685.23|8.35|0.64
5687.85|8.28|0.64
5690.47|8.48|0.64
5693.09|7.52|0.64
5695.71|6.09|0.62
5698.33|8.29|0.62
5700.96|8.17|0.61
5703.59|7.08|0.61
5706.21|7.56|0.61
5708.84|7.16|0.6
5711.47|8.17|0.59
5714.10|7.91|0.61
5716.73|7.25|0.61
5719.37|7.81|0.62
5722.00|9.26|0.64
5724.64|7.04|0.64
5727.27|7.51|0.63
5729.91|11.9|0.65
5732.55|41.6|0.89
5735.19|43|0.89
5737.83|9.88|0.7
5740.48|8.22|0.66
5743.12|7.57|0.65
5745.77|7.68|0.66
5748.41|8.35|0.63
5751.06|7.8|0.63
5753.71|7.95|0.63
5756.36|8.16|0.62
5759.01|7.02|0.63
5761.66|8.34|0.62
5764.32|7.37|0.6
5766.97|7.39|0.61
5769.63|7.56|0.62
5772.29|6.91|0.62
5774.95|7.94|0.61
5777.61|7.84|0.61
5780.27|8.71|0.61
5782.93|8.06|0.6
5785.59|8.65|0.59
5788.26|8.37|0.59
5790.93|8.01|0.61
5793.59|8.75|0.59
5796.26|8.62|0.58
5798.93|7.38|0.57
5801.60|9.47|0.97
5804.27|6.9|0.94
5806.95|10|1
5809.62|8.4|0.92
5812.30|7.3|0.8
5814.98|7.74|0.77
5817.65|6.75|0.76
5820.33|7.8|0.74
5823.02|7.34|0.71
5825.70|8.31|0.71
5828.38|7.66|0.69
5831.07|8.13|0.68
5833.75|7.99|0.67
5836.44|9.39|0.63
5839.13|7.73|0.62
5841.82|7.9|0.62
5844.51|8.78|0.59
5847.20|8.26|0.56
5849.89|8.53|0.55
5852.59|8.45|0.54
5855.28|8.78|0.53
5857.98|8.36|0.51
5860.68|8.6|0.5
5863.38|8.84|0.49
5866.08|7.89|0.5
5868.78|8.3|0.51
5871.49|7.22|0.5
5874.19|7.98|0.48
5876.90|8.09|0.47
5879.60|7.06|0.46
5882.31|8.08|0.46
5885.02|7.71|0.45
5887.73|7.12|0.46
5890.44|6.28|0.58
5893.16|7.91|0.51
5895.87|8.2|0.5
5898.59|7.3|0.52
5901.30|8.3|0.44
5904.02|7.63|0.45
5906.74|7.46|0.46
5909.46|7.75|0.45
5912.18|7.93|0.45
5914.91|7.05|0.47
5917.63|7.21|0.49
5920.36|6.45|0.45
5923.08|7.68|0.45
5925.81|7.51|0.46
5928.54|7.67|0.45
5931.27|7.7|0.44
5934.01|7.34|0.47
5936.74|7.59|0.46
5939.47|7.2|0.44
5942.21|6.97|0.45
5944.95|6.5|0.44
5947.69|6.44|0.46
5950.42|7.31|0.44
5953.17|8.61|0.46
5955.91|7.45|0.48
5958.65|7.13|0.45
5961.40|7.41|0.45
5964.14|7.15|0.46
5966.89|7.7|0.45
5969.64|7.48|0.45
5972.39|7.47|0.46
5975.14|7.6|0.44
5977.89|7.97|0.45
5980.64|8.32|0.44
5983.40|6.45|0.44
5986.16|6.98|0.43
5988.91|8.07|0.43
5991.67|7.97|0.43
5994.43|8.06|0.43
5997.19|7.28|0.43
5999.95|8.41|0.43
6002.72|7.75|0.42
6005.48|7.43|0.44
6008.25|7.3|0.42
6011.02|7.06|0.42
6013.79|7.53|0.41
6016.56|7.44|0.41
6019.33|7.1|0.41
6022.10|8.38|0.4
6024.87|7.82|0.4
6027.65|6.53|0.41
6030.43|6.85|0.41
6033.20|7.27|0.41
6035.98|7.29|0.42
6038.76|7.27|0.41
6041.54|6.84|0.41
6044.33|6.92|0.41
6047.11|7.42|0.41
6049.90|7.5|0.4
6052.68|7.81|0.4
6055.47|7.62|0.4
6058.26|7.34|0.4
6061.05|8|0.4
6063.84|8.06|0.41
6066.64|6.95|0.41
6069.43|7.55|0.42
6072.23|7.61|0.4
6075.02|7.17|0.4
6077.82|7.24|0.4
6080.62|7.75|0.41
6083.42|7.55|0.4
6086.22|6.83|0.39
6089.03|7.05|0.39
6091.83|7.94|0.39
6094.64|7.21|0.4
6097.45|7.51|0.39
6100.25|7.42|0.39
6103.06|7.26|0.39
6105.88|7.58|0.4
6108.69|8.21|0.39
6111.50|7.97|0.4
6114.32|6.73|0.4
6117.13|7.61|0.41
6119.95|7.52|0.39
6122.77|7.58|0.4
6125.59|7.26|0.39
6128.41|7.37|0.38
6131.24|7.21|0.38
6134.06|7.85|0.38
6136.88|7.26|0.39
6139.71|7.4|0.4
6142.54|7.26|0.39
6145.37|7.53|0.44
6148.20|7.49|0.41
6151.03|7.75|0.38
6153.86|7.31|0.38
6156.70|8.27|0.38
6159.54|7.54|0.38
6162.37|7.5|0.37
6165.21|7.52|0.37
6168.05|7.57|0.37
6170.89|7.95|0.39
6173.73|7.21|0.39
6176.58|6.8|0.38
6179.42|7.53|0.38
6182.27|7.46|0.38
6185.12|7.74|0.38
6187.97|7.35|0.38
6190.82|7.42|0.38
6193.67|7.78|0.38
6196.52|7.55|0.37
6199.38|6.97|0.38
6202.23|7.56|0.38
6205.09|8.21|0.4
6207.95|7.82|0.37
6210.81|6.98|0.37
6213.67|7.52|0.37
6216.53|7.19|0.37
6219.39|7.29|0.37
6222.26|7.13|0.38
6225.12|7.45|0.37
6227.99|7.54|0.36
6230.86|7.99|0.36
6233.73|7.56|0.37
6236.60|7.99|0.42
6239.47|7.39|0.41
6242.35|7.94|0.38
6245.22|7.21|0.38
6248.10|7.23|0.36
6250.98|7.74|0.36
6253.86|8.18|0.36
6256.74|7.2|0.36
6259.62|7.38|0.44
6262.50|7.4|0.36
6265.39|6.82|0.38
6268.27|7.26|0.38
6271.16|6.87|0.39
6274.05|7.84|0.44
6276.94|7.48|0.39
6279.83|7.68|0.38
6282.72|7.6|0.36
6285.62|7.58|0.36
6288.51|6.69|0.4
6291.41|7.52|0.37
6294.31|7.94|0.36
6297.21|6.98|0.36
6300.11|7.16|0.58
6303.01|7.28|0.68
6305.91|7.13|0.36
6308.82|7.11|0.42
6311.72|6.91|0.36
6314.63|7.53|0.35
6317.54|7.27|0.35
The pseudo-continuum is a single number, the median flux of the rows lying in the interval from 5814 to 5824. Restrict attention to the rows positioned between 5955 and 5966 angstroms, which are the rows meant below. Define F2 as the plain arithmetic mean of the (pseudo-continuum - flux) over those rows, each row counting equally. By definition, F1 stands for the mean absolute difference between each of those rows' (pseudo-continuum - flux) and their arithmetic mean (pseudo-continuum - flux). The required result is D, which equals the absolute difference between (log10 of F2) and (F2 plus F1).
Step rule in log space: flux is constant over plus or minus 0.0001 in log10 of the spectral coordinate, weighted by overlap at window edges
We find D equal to 1.0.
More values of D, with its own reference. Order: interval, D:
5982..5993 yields 1.6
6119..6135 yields 1.4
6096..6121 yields 2.5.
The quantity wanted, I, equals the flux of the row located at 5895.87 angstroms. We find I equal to 8.2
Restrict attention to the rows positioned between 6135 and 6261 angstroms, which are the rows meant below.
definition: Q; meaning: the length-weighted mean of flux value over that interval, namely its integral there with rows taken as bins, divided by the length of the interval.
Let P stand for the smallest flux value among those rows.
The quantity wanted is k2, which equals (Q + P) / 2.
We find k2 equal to 7.16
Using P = 6.8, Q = 7.52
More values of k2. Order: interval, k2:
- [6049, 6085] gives 7.25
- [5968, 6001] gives 7.06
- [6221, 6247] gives 7.35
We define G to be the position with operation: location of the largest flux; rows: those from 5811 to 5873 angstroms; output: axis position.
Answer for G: 5836.44 angstroms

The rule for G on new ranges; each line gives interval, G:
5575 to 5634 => 5609.81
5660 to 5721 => 5680.00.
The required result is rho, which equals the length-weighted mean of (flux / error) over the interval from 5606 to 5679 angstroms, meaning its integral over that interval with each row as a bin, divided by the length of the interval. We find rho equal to 14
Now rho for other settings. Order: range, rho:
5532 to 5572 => 16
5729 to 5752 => 21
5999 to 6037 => 18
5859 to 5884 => 17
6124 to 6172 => 19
